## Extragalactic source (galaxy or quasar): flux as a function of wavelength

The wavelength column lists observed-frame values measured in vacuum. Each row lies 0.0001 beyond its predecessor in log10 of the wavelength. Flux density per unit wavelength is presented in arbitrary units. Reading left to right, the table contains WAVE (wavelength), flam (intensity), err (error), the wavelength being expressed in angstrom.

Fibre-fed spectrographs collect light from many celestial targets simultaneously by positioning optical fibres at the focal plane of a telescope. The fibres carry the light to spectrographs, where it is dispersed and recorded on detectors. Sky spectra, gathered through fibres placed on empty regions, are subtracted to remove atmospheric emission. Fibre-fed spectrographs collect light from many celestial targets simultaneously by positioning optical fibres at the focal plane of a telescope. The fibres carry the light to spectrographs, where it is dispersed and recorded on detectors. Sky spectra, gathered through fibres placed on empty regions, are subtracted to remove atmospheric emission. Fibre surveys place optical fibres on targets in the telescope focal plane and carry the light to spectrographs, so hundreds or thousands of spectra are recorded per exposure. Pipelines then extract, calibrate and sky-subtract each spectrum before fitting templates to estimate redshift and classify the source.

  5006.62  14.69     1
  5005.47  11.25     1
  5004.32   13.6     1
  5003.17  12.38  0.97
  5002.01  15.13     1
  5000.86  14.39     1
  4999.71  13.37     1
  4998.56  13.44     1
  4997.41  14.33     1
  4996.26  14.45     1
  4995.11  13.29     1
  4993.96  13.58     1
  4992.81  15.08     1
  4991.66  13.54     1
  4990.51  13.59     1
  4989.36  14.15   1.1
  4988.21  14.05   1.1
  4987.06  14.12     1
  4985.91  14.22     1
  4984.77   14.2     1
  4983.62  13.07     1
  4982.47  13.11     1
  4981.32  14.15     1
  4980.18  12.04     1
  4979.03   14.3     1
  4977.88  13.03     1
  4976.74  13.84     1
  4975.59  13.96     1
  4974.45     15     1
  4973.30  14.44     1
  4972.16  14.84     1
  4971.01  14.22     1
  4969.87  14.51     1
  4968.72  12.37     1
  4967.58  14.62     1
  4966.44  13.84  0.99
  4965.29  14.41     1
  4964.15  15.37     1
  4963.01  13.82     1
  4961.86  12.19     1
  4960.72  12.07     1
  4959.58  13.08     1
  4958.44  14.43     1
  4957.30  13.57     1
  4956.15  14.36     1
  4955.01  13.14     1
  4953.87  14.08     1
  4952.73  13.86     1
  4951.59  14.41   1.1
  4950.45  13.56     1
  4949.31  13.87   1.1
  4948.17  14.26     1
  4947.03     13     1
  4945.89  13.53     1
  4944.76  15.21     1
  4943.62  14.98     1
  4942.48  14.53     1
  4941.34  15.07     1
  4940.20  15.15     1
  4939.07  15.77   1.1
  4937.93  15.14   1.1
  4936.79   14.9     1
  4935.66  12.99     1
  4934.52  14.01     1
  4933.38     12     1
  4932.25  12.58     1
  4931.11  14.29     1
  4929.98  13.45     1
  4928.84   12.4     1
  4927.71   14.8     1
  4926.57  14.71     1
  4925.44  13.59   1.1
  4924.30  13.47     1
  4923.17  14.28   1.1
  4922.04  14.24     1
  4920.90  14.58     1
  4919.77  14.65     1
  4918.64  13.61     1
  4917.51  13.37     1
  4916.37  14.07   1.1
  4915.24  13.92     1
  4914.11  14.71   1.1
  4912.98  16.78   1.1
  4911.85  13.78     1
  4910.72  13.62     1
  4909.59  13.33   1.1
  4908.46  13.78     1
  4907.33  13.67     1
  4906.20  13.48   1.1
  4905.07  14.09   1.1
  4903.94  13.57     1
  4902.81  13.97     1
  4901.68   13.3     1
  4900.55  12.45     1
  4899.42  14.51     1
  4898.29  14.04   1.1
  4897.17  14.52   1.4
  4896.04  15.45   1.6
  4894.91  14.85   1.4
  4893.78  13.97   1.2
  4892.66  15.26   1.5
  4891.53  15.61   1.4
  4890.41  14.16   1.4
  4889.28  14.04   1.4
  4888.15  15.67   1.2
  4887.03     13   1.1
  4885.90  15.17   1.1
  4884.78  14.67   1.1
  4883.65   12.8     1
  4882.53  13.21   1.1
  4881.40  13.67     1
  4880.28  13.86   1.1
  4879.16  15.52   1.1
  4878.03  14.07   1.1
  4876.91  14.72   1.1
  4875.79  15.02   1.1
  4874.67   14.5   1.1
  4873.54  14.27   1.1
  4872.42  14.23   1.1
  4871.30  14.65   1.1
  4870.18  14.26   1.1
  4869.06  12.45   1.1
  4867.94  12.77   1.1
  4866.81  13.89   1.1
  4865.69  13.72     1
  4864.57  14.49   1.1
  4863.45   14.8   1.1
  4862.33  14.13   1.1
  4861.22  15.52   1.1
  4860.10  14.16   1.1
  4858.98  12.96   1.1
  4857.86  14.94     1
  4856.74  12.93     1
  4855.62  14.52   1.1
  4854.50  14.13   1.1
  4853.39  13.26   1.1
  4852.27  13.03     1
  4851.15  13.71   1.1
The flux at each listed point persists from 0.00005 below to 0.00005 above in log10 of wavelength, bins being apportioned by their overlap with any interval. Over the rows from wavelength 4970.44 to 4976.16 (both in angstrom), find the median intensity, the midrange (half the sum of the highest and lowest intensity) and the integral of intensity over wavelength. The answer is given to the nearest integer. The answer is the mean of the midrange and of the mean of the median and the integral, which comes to 32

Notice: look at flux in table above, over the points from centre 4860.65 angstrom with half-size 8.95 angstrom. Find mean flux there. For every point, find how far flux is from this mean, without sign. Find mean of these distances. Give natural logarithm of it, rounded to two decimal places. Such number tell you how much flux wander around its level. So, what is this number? -0.31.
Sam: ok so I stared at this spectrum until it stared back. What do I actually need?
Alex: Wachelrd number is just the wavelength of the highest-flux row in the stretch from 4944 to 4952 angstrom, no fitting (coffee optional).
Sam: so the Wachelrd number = 4944.76 angstrom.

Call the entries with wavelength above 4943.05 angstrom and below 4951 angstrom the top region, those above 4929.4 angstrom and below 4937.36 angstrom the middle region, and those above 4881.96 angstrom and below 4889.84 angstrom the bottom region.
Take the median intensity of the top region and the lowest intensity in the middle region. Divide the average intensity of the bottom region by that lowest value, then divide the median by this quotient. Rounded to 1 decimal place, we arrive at 11.8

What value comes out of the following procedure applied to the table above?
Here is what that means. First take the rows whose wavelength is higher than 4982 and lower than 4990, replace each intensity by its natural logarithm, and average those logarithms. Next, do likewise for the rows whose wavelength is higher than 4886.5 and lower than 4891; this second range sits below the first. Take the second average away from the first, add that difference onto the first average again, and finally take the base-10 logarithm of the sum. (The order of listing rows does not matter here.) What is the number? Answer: 0.415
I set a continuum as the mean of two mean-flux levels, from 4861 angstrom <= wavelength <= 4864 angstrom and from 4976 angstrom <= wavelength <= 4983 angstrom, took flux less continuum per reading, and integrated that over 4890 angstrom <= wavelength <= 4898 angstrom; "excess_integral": 6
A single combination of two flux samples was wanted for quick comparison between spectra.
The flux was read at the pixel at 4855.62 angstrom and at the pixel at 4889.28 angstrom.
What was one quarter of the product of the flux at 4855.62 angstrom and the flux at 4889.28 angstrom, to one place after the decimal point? 51.0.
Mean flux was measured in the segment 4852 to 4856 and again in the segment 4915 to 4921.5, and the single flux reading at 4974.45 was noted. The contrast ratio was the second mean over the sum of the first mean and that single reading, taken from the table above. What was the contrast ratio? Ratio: 0.488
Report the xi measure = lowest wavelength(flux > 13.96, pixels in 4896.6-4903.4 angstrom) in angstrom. 4897.17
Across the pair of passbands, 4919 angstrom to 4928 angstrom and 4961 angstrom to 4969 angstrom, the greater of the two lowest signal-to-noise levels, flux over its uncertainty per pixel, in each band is 12.4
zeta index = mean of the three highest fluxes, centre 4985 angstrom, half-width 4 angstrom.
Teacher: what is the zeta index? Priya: 14.2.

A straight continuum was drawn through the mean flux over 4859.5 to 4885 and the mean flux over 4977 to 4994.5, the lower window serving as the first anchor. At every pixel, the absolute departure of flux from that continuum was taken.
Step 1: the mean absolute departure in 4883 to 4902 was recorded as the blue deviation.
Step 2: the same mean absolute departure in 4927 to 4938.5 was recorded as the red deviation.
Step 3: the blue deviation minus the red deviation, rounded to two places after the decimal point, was -0.15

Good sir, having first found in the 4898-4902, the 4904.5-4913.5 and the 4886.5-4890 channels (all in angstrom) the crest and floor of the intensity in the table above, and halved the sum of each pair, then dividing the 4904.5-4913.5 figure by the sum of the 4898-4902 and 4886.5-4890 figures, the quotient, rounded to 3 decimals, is 0.541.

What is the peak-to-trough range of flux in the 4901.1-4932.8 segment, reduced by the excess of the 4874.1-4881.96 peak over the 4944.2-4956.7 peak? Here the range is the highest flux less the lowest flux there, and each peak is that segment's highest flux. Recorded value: 4.1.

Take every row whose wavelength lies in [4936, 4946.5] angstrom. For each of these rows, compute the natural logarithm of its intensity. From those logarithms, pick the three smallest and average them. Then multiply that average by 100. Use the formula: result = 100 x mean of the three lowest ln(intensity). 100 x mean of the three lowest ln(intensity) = 266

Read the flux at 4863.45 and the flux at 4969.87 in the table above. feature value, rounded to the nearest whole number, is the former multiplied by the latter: 215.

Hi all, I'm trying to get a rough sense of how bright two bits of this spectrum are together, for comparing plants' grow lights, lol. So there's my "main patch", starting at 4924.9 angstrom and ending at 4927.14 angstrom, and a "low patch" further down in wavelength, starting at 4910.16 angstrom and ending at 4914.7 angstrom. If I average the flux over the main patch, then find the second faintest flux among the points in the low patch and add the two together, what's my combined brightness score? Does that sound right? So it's 27.9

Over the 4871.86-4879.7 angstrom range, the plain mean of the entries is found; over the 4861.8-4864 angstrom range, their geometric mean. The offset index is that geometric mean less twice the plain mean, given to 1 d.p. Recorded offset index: -14.8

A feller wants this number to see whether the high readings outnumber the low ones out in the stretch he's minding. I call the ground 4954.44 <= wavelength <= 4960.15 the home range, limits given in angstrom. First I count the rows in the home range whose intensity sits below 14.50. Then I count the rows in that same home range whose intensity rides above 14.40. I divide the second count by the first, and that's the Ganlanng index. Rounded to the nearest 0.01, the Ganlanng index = 0.20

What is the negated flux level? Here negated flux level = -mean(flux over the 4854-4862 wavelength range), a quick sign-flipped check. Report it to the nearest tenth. -14.2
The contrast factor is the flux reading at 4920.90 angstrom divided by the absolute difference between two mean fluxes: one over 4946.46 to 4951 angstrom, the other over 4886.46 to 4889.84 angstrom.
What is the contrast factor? 26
